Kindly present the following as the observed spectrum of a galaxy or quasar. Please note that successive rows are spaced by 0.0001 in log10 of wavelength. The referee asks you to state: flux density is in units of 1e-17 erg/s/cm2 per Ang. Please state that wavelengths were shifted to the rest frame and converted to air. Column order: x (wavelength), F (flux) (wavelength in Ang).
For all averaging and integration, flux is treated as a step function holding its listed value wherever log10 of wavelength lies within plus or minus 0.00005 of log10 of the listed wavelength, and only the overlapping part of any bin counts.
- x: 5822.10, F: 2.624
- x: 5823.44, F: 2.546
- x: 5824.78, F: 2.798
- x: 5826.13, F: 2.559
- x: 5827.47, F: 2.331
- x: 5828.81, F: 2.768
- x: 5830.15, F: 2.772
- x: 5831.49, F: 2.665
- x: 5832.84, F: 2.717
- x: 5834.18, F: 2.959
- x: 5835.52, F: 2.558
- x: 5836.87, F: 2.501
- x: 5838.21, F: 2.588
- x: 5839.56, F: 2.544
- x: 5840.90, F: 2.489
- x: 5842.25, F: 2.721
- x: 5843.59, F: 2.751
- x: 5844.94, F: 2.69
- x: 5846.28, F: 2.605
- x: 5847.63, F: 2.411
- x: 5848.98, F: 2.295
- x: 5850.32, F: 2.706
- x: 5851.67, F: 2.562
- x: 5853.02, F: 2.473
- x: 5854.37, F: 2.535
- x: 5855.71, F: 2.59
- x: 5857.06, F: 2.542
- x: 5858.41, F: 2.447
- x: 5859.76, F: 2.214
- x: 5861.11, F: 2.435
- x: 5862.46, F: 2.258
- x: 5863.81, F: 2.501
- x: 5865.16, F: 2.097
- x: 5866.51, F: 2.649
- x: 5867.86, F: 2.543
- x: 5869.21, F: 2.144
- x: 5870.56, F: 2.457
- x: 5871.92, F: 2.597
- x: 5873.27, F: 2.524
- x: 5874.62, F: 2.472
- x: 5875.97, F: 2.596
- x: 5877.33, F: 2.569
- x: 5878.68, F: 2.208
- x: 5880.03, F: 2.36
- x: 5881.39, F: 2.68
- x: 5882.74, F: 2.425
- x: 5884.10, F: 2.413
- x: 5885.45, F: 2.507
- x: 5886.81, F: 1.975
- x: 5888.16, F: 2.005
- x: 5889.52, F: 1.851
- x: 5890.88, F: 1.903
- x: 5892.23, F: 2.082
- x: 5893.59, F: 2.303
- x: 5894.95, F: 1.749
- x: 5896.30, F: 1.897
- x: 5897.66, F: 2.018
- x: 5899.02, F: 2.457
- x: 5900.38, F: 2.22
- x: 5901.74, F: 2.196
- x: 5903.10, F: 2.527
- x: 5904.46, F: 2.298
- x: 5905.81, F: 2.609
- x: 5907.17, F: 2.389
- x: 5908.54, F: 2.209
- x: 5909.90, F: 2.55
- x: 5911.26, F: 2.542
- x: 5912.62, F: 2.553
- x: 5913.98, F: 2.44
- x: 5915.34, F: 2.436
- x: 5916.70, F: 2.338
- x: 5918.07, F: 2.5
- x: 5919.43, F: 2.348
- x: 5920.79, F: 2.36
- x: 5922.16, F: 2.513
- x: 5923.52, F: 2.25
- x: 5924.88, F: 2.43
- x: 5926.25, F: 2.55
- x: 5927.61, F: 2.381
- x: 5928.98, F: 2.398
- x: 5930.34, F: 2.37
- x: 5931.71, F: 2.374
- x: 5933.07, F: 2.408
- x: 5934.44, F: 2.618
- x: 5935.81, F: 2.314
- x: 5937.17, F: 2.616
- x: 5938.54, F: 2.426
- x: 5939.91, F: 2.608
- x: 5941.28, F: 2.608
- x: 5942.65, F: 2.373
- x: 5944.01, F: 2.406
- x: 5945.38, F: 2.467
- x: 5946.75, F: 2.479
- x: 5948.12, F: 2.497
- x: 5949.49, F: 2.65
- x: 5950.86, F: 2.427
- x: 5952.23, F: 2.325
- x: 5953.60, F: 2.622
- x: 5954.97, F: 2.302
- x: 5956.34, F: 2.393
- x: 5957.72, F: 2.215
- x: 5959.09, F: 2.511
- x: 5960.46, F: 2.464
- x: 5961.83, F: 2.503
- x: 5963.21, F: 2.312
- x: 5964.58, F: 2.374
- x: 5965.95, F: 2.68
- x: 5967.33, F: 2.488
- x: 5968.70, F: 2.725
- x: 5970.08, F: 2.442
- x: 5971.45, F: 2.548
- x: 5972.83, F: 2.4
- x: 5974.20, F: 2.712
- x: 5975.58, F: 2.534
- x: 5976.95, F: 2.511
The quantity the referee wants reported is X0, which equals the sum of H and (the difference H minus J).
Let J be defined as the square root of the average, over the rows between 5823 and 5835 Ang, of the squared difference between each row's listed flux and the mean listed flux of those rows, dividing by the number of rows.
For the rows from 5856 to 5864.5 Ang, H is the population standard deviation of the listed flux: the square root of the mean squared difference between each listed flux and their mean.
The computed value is 0.07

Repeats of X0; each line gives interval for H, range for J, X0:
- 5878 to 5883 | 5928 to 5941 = 0.23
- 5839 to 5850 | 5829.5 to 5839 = 0.16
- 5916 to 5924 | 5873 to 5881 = 0.05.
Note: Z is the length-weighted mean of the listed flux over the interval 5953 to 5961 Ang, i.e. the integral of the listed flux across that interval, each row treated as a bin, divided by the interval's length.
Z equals 2.41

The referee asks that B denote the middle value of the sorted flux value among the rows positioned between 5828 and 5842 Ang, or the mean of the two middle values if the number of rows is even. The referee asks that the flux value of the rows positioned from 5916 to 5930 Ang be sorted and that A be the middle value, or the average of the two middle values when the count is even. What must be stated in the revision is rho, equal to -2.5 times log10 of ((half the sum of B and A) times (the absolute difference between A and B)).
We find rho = 0.6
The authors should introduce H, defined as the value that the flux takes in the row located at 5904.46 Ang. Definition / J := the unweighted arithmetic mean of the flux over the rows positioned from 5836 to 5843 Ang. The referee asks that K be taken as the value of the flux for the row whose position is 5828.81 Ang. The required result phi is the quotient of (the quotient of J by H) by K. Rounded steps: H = 2.298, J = 2.57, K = 2.768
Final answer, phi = 0.40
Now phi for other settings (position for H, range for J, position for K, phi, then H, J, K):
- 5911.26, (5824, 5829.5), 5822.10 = 0.39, 2.542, 2.61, 2.624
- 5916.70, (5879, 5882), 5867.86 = 0.42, 2.338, 2.52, 2.543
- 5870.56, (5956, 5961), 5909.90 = 0.38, 2.457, 2.40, 2.55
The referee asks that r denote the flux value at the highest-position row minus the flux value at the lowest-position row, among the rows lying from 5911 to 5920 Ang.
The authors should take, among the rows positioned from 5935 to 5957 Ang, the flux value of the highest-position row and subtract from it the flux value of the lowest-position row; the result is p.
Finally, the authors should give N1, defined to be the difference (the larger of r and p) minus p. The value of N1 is 0.00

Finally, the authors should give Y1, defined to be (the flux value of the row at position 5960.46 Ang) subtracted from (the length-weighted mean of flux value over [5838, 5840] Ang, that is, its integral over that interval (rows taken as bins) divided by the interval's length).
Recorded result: 0.09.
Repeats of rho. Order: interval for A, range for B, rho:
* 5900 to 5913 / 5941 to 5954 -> 3.6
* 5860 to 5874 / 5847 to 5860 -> 3.0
